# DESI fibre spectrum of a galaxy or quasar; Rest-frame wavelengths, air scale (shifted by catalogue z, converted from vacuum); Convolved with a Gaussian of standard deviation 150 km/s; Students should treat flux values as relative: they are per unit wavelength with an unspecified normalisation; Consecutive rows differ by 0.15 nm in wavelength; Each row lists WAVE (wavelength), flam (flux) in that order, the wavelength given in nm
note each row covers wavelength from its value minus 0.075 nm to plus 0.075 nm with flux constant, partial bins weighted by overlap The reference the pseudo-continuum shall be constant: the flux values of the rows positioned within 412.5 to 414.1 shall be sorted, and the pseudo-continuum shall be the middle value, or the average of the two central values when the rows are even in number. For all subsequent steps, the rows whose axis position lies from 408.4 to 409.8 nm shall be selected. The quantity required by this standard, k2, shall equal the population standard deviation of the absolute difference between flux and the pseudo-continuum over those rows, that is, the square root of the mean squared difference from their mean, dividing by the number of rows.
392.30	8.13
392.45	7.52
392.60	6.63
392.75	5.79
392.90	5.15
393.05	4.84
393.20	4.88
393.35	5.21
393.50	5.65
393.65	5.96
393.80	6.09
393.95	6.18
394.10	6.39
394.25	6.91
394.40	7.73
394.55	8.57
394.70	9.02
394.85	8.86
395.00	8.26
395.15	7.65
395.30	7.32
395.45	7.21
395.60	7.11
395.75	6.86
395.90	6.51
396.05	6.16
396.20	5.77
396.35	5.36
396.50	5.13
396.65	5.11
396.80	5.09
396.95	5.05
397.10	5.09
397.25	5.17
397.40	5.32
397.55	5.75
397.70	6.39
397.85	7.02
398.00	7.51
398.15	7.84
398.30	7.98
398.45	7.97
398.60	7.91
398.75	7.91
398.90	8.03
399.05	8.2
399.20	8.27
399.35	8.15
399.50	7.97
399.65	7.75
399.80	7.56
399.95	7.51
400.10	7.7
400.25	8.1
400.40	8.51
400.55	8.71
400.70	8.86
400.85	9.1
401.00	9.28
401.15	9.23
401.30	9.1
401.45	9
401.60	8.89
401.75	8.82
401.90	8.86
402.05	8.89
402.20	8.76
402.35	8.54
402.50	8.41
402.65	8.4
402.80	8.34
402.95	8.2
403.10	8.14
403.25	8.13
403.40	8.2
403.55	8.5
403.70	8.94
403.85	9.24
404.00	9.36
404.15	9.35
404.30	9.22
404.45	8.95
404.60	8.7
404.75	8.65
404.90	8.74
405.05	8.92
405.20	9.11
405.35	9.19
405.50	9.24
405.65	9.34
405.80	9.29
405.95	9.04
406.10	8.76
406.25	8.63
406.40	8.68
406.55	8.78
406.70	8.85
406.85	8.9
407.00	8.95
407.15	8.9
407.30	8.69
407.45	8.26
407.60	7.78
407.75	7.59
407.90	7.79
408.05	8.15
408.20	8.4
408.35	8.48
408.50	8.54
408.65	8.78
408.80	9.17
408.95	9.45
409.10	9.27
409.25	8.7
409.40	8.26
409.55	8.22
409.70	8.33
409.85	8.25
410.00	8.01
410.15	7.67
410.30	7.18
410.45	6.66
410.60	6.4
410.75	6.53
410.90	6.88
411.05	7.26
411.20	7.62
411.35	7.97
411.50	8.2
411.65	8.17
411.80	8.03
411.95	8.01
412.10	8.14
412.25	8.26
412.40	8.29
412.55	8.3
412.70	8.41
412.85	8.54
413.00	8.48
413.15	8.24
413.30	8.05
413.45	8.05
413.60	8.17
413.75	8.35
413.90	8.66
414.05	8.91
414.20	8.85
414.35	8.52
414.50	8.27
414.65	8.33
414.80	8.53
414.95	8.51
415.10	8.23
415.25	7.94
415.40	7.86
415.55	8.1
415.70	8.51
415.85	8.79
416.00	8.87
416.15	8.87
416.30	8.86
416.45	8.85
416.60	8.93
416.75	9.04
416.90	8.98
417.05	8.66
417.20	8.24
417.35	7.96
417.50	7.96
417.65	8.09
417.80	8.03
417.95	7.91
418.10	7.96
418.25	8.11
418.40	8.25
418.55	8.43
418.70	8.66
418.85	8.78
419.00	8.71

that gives 0.38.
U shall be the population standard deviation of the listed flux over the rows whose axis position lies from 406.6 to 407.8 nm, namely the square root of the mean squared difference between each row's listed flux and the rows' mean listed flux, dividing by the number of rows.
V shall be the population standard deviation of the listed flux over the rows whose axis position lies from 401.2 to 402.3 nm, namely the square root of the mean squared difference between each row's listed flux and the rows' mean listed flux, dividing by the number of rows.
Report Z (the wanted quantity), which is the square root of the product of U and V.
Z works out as 0.23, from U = 0.51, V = 0.11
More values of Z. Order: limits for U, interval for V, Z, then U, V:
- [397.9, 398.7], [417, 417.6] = 0.22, 0.17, 0.29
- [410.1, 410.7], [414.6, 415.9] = 0.38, 0.49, 0.29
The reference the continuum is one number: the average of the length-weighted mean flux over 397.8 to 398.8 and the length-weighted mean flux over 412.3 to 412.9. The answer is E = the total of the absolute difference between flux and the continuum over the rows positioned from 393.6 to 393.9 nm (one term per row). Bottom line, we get 4.1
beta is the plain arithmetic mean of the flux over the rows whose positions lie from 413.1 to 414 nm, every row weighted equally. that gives 8.3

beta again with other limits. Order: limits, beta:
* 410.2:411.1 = 6.8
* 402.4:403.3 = 8.3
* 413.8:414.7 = 8.6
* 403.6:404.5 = 9.2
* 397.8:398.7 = 7.7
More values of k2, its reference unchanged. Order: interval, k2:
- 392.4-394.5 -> 0.88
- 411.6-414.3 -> 0.15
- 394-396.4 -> 0.82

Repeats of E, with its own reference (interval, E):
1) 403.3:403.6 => 0.6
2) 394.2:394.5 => 1.5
